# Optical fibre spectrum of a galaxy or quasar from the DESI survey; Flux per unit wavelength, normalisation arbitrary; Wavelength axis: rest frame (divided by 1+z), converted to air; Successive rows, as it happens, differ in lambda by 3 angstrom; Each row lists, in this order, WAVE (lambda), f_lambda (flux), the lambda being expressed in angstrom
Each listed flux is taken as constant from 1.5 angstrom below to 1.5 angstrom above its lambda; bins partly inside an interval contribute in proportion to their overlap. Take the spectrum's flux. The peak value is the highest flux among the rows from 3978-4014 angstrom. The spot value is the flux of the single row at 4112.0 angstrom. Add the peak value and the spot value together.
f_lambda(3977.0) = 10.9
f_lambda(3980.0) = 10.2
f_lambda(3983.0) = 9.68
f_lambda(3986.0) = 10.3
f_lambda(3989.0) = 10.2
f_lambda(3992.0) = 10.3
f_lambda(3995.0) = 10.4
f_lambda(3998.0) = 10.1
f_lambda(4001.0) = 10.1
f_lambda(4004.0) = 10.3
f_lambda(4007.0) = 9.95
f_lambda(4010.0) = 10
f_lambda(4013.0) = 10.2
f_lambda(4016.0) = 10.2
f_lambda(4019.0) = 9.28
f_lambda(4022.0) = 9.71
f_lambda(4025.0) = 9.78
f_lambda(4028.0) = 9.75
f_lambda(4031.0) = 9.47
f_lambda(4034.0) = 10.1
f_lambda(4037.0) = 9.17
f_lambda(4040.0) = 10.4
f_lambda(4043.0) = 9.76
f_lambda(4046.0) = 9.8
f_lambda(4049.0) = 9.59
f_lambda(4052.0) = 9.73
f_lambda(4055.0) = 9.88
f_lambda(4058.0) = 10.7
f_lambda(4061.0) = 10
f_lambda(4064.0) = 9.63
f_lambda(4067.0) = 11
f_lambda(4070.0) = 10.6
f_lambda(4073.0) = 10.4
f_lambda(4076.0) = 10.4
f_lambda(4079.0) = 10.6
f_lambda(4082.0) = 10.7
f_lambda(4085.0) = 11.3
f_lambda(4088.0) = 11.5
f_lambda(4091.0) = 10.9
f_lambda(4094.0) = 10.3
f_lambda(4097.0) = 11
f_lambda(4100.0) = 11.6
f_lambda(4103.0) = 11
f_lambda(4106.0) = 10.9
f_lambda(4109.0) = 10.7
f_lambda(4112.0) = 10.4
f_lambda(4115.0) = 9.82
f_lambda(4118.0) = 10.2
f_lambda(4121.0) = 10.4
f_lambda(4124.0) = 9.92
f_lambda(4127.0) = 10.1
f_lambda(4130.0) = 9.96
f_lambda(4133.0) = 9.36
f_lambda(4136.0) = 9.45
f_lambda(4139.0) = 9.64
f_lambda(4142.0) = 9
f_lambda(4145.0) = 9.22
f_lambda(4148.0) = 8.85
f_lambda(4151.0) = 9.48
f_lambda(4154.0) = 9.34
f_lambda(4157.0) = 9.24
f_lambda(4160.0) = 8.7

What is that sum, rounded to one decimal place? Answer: 20.8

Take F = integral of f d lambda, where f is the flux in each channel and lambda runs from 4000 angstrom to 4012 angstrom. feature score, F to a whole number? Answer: 121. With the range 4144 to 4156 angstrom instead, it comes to 111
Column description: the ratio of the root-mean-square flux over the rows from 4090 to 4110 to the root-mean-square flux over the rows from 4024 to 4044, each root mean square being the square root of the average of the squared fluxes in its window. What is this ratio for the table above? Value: 1.12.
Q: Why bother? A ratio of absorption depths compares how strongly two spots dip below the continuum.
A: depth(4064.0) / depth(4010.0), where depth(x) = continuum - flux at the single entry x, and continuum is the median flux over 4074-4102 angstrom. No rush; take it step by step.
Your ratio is 1.4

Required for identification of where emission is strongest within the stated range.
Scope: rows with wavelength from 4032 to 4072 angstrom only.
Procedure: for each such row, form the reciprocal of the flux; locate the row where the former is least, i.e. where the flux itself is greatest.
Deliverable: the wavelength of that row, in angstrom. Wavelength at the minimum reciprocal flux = 4067.0 angstrom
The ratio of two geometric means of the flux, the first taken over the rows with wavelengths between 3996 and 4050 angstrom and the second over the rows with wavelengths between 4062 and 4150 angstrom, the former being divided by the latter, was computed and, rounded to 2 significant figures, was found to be 0.96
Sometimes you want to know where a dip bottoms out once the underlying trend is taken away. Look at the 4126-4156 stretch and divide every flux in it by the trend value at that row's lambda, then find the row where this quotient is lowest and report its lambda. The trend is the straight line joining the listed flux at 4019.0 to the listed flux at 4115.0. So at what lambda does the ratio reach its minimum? 4148.0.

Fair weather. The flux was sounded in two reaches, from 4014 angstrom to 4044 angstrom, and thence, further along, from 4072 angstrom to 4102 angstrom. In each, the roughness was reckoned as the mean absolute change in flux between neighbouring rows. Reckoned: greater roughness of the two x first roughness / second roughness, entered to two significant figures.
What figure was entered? 0.82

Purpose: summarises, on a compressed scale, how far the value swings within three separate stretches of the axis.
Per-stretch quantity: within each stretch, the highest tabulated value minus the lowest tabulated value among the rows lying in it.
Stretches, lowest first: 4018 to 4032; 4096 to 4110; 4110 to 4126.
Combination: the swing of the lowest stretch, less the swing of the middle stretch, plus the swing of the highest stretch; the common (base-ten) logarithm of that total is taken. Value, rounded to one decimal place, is -0.7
